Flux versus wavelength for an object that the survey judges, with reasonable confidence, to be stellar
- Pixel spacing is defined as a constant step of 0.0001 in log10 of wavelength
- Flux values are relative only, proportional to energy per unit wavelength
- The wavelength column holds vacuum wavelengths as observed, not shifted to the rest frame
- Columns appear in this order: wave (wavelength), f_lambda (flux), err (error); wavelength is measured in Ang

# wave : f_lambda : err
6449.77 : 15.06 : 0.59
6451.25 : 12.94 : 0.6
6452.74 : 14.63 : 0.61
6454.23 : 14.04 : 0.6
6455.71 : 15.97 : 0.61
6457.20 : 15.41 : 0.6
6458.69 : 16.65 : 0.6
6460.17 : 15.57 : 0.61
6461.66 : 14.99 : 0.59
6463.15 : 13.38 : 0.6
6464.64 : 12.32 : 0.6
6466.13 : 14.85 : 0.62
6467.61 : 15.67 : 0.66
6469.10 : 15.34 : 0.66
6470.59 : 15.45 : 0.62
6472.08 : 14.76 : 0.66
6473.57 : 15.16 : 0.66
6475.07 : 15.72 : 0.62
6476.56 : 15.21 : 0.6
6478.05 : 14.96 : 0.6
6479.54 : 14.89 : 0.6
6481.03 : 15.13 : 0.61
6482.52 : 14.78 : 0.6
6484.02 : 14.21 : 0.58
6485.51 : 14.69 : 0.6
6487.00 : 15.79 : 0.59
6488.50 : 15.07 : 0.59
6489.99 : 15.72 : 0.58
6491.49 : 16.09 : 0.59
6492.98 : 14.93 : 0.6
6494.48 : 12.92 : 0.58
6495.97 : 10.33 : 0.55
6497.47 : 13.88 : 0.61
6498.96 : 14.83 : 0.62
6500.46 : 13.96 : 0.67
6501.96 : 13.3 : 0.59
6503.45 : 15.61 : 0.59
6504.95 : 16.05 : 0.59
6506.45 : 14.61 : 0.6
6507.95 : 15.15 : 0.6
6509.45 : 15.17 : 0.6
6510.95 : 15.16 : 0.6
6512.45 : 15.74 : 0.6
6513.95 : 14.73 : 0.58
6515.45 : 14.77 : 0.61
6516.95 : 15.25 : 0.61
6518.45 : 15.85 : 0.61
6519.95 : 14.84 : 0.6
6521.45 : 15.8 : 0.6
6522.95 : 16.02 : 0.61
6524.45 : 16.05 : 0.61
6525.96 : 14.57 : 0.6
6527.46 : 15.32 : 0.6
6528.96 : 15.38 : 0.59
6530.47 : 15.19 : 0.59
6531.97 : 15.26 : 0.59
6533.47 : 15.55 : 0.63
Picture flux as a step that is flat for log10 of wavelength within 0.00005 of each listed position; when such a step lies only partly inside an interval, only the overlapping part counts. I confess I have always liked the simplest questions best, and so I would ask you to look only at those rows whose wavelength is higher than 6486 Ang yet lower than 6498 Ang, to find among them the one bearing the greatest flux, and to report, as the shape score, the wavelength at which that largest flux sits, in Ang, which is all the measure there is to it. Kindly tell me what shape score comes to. 6491.49 Ang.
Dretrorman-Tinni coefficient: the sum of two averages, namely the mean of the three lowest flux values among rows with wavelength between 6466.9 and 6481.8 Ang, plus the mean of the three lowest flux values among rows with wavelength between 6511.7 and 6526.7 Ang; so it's 29.6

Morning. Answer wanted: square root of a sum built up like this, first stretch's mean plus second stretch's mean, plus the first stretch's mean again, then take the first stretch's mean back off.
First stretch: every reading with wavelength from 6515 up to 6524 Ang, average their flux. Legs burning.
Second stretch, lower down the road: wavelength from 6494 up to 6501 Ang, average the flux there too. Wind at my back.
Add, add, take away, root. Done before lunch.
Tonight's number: 5.35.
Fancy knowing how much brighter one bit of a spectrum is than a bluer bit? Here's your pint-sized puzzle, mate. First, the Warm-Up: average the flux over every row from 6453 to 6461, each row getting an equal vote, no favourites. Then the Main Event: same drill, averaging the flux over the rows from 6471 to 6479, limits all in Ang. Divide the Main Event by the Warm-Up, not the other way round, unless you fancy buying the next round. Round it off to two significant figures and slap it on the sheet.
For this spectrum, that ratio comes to 0.98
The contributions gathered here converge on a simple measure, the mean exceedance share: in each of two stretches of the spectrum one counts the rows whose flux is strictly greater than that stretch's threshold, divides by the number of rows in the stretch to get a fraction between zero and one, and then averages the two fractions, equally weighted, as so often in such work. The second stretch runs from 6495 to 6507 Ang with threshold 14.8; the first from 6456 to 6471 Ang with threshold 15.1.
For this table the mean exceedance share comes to 0.49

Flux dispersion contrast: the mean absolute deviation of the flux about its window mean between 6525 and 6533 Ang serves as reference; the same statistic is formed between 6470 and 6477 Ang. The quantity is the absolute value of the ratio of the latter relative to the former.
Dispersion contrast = 1.13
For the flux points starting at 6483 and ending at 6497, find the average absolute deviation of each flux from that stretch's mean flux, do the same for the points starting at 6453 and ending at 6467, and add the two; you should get 2.32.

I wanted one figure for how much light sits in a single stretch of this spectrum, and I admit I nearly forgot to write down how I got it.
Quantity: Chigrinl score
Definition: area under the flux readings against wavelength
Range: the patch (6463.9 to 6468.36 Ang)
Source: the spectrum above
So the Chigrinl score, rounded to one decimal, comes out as 63.8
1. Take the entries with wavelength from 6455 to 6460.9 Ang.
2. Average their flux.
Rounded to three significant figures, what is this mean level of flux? 15.9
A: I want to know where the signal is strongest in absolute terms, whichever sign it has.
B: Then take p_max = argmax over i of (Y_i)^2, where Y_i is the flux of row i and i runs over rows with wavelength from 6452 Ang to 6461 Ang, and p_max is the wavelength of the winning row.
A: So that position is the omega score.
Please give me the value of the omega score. 6458.69 Ang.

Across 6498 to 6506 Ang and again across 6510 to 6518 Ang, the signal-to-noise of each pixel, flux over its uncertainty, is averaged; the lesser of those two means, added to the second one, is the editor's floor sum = 49.4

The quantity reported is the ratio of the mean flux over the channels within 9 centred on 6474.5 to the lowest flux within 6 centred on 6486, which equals 1.07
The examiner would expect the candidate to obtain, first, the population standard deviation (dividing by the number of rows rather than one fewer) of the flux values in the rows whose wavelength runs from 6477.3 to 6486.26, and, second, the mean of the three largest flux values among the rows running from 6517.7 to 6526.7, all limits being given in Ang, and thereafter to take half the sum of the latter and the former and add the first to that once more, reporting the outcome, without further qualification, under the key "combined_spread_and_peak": 8.4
